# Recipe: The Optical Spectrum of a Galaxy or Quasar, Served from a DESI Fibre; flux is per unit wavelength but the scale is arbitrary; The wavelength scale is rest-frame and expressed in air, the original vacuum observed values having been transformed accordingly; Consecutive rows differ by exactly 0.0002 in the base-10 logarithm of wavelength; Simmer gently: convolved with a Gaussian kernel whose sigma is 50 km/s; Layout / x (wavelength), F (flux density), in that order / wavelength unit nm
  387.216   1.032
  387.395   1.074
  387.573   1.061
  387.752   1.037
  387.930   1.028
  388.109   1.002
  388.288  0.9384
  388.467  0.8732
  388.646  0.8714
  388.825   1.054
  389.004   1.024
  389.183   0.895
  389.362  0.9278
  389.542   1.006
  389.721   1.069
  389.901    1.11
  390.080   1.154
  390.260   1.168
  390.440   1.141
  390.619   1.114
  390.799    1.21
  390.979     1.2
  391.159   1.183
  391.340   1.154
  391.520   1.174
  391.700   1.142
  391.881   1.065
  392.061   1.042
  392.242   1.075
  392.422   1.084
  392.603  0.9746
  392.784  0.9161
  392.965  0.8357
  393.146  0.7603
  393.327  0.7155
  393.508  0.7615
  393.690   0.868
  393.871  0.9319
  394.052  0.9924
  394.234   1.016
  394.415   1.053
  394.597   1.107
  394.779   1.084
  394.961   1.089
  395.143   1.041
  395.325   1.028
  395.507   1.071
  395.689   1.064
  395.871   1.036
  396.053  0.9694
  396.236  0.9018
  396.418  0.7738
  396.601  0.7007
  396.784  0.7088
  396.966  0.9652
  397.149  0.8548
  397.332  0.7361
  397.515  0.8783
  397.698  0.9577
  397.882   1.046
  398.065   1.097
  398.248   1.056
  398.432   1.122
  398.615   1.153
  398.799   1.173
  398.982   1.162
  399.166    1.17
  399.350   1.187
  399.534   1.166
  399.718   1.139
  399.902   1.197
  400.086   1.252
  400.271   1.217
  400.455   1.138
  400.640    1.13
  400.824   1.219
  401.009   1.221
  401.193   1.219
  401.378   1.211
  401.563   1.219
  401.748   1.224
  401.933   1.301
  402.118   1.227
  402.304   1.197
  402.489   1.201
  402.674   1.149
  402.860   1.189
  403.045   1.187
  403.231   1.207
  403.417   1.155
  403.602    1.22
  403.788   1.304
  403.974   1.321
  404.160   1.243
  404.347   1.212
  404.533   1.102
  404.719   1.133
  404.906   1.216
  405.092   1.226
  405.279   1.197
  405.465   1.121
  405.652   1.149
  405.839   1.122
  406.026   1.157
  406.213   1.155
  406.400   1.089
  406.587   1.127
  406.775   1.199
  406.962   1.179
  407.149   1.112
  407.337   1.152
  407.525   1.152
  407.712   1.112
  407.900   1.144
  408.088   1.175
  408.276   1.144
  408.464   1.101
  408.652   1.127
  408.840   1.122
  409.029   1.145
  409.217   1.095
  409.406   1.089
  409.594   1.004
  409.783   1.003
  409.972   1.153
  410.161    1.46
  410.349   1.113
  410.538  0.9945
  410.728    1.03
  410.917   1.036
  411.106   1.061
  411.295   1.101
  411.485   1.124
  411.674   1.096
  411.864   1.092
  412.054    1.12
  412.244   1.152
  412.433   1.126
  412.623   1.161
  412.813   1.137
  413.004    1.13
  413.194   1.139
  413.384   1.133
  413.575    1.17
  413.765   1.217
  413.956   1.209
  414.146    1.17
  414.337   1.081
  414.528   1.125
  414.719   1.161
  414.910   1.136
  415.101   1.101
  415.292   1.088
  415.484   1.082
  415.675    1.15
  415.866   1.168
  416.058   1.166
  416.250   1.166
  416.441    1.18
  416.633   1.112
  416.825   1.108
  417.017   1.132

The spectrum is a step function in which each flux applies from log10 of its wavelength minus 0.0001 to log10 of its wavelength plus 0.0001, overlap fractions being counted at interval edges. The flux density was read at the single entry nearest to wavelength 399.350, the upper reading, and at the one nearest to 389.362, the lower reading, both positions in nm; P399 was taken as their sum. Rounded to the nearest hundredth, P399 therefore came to 2.11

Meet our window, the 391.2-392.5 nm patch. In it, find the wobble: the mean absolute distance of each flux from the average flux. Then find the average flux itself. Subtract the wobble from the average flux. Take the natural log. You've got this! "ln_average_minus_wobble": 0.06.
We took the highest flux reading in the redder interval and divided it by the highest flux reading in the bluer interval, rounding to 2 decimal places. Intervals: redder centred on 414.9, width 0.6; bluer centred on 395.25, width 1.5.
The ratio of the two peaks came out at 1.05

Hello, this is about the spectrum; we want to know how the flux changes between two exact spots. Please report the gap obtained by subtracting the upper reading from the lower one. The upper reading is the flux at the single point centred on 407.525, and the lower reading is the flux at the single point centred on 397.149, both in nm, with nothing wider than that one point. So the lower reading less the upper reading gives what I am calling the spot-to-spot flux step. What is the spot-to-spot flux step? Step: -0.30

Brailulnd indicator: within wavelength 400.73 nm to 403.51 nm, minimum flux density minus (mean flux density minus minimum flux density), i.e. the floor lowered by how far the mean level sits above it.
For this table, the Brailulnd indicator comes 1.1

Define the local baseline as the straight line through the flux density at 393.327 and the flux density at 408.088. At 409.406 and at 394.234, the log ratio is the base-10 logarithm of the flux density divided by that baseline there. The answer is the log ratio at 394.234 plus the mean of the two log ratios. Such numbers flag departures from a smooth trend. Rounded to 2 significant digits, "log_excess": 0.18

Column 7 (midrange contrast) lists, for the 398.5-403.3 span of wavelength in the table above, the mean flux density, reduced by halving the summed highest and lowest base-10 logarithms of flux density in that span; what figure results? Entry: 1.11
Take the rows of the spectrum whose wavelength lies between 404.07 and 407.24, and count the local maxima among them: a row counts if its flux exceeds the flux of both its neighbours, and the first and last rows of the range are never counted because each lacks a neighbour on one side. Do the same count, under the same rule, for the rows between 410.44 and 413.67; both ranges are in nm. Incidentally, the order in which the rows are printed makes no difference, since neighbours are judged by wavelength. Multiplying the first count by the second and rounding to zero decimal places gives 16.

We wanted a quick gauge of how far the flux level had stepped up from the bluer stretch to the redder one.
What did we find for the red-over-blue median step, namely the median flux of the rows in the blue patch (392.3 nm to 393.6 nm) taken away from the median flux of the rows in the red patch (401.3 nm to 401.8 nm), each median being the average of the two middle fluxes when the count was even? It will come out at 0.38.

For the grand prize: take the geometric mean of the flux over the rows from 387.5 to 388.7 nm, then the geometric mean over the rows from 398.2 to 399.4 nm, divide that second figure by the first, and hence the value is 1.18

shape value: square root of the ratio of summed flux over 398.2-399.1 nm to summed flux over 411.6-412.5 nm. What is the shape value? 1.01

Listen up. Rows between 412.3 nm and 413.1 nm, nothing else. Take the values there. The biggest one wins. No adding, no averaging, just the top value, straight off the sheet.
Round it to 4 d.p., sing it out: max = 1.1610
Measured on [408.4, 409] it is 1.1270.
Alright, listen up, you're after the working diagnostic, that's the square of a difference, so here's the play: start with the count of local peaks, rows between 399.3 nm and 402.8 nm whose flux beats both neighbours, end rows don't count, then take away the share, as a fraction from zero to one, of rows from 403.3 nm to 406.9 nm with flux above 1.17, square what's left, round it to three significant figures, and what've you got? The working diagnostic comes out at 12.4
